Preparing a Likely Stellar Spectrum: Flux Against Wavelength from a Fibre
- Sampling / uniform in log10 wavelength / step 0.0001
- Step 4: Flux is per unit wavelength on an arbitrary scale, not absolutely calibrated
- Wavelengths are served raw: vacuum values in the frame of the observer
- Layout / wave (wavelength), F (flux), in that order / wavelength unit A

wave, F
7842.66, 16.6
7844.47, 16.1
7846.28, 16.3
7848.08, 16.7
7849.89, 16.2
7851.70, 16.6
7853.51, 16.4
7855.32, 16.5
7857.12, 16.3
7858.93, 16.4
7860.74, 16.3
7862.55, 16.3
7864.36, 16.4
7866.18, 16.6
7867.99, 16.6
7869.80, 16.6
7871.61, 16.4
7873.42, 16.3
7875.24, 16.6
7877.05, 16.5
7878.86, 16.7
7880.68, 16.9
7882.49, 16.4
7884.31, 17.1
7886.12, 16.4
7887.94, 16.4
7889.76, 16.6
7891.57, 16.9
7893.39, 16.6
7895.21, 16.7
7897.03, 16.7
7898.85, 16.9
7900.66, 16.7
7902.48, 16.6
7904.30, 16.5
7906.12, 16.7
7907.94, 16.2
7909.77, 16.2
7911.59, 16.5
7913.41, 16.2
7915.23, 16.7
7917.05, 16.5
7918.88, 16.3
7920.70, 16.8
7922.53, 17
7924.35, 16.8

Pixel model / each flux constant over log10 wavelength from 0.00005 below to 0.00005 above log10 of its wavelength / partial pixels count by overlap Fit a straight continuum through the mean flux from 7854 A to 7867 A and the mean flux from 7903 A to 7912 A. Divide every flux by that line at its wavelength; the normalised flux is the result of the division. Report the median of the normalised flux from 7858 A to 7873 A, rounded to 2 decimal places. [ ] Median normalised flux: 1.00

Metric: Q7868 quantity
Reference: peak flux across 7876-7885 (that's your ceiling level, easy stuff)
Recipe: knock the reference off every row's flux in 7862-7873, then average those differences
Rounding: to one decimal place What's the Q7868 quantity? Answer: -0.6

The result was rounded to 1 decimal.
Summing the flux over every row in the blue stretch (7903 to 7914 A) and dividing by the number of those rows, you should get 16.4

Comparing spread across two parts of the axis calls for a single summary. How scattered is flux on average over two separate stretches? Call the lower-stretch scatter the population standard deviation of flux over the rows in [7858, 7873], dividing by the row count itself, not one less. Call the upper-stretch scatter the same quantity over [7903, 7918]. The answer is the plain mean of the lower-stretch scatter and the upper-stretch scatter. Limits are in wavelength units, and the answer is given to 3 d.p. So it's 0.161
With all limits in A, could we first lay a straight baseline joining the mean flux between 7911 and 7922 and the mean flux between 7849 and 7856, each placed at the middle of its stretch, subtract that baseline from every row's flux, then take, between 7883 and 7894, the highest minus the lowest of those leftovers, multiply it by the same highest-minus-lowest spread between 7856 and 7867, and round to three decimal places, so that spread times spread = 0.208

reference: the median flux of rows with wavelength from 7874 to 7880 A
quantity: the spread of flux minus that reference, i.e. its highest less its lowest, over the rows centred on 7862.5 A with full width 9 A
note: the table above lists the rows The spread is 0.30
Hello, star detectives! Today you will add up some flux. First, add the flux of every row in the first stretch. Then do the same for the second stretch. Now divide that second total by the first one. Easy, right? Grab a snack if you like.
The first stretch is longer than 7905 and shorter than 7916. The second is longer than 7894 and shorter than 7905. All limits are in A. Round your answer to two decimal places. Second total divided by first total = 1.02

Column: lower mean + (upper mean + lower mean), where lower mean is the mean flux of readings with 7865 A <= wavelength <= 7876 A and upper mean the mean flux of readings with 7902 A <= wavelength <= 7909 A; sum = 49.5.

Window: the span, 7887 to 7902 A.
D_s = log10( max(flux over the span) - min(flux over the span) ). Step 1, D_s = -0.30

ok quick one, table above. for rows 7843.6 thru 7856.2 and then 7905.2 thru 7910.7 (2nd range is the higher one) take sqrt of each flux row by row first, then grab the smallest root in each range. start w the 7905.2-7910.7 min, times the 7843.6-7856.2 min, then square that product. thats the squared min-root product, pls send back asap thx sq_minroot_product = 261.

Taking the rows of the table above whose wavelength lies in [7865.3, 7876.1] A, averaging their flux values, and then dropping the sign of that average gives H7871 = 16.5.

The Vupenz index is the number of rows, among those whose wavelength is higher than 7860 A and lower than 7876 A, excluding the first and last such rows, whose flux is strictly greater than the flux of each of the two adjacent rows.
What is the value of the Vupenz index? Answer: 0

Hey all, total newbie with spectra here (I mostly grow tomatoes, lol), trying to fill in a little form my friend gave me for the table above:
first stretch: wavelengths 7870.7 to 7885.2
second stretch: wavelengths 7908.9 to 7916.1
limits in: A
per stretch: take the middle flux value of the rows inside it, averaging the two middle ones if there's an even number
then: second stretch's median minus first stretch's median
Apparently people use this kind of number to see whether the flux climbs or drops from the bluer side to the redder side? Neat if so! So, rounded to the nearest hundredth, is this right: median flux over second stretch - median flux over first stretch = -0.20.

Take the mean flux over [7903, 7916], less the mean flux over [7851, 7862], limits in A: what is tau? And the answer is 0.01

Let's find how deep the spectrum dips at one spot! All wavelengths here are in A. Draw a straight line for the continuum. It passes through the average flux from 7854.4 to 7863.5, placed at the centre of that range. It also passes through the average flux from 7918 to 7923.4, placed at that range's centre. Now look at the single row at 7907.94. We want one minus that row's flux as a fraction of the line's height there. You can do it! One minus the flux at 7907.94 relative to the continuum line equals 0.026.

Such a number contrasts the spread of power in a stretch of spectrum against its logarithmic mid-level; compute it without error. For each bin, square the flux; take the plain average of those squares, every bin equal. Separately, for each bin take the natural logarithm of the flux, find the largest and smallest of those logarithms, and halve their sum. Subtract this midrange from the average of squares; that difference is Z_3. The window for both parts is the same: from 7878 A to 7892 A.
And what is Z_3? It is 275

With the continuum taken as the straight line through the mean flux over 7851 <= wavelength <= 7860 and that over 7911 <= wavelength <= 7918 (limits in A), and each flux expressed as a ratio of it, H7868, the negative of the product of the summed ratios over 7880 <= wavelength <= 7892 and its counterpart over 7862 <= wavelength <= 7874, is -49.7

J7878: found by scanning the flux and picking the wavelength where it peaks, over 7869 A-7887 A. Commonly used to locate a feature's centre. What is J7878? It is 7884.31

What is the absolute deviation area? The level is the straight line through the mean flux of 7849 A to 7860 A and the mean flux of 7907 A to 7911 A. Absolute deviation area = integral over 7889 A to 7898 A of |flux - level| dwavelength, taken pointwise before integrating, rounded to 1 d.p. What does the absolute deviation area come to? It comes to 4.0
